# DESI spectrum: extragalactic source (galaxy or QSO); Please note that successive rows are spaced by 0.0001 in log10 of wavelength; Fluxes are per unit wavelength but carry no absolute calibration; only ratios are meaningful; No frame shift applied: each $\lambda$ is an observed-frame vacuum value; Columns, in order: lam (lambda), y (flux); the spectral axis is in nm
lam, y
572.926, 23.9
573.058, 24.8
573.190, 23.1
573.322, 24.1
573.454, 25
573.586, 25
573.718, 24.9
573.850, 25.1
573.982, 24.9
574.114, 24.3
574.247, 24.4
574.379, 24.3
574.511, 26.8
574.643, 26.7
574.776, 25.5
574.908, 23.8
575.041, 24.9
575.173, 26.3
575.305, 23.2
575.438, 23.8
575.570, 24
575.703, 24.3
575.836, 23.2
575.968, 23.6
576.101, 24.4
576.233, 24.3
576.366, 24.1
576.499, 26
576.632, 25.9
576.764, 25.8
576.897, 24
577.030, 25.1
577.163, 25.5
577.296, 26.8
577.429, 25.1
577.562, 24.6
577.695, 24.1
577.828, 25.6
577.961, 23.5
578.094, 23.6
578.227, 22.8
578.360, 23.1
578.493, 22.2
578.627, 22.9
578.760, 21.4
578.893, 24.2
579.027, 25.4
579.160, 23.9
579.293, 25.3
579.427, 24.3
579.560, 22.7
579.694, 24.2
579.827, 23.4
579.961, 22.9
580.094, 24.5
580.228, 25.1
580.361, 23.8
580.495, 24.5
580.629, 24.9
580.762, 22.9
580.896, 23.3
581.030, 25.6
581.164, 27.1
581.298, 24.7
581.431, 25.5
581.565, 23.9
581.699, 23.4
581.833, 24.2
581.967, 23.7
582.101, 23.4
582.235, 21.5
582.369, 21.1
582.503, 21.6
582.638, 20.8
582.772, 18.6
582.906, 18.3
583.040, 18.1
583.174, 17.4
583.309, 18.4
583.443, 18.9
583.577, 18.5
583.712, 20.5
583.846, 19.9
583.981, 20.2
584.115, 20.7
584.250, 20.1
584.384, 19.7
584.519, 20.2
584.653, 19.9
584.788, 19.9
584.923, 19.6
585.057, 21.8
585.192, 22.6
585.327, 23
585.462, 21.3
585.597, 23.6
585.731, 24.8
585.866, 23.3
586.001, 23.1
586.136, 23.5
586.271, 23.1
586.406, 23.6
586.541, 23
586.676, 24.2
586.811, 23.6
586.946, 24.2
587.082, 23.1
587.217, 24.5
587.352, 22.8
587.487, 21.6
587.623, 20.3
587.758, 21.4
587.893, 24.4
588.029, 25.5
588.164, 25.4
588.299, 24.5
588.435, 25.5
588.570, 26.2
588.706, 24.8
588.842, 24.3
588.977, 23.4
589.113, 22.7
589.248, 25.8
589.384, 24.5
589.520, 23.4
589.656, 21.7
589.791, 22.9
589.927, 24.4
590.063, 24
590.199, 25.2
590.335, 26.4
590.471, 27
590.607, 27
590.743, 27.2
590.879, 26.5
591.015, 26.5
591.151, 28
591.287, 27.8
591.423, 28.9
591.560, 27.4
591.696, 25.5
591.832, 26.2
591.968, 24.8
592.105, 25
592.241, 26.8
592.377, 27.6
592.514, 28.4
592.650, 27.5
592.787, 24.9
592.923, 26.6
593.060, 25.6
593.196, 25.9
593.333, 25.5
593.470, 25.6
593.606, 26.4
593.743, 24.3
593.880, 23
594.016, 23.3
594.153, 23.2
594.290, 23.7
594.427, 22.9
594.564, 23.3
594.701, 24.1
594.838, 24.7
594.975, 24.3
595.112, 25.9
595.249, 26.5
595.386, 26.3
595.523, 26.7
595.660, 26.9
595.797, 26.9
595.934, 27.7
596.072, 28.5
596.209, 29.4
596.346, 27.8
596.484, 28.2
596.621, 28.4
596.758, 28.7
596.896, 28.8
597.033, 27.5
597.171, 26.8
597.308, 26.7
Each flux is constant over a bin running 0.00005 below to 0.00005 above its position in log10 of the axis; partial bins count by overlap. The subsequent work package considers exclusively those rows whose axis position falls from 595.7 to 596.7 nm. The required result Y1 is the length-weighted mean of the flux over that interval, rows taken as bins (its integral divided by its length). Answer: 28.1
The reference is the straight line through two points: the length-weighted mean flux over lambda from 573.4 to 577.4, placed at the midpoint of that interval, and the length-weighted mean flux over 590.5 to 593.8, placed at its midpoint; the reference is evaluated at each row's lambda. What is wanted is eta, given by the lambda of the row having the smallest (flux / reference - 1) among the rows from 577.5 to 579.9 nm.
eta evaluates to 578.760 nm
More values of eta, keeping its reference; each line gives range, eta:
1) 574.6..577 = 575.836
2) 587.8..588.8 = 587.893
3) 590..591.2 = 590.063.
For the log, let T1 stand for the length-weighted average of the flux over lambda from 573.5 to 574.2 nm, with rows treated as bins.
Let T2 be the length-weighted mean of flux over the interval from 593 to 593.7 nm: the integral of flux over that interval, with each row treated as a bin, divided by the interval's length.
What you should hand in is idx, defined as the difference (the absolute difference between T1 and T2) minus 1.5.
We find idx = -0.6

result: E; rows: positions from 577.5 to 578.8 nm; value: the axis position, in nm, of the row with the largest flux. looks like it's 577.828 nm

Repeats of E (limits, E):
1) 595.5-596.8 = 596.209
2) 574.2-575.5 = 574.511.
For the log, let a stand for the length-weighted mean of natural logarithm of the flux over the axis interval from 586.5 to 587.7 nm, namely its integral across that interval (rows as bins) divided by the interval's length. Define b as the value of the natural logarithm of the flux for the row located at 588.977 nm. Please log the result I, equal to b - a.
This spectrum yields 0.019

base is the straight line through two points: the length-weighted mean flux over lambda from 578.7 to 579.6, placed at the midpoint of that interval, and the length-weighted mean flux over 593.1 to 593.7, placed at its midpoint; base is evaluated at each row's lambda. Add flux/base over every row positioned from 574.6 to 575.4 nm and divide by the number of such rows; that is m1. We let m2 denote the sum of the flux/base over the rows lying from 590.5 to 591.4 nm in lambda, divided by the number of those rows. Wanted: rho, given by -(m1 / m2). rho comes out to -1.00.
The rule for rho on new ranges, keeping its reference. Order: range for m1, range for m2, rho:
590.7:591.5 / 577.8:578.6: -1.09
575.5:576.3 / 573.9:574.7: -0.94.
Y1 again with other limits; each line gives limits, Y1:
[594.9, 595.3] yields 25.5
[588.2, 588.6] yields 25.4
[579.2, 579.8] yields 24.1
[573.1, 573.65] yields 24.3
